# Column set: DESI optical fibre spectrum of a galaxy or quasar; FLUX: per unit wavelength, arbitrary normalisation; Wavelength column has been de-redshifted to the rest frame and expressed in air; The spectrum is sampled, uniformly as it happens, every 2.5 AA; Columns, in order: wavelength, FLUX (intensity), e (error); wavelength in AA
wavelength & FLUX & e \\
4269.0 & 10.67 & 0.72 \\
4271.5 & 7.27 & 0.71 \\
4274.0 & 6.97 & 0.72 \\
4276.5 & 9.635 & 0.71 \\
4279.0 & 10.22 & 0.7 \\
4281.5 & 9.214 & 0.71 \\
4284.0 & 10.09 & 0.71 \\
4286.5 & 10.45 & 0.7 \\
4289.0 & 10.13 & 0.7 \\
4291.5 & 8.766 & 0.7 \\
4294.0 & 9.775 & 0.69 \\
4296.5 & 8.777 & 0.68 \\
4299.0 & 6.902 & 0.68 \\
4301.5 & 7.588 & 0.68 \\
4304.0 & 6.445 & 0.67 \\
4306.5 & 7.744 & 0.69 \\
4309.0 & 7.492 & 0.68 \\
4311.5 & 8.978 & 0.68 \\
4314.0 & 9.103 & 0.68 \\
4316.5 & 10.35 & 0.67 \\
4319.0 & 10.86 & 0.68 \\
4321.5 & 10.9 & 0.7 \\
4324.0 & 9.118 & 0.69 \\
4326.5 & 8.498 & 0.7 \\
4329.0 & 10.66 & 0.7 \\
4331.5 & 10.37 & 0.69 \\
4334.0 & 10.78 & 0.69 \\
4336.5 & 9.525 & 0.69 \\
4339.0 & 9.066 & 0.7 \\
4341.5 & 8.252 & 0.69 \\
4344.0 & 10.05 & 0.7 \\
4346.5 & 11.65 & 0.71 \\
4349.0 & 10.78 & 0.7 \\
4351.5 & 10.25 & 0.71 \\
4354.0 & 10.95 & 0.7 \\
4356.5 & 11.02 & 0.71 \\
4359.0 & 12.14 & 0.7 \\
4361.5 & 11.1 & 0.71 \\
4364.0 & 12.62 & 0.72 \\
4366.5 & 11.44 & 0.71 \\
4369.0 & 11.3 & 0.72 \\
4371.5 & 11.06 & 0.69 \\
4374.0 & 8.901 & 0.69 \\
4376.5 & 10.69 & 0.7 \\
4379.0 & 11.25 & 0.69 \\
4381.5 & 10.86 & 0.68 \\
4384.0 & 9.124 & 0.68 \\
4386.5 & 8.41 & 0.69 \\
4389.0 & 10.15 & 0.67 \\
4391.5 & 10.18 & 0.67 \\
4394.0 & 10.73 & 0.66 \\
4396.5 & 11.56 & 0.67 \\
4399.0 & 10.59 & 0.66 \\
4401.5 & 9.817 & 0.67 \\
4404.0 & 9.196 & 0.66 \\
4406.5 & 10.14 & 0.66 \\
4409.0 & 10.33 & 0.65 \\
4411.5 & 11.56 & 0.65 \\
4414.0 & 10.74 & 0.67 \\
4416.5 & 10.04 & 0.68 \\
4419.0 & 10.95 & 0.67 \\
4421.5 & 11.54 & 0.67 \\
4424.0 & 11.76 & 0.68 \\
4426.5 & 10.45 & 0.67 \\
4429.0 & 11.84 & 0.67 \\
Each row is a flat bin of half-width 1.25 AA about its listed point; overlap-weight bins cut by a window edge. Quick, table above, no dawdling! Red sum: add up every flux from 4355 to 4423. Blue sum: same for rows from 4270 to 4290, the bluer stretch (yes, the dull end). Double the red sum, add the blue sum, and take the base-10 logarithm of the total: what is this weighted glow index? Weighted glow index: 2.81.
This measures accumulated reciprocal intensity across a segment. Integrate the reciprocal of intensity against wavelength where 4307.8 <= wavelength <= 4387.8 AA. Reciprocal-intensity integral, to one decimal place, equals 7.9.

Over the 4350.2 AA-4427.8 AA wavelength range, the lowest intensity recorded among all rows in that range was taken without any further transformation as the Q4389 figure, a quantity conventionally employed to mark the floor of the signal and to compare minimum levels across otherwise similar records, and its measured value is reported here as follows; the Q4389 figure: 8.41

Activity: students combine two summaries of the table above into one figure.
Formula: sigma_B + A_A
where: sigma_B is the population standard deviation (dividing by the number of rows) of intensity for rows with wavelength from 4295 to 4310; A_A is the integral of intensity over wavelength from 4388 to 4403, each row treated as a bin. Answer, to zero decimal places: 158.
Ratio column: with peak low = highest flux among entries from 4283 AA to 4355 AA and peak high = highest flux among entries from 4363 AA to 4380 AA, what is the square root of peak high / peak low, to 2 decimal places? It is 1.04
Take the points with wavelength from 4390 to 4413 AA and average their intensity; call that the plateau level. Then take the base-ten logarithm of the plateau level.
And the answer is 1.02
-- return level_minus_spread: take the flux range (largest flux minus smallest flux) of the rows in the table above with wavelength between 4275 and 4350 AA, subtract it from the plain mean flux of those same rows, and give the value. 4.2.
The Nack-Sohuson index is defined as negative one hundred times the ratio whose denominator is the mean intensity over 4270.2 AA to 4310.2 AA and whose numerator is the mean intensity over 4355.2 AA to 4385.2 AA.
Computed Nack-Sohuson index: -128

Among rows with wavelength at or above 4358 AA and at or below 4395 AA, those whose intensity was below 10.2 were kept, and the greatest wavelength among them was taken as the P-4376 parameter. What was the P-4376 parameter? 4391.5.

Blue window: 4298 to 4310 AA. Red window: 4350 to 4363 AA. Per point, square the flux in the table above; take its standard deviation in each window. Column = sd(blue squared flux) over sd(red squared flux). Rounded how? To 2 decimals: 0.51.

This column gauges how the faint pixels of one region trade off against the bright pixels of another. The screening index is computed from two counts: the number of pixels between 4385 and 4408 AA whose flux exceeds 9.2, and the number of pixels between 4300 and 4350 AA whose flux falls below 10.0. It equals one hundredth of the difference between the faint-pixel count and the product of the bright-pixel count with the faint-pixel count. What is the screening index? -0.66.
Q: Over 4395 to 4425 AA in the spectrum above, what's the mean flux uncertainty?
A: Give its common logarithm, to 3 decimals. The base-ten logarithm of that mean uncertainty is -0.177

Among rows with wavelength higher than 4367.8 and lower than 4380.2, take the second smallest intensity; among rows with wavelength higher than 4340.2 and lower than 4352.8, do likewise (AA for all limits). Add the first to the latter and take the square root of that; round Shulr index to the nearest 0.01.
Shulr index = 4.55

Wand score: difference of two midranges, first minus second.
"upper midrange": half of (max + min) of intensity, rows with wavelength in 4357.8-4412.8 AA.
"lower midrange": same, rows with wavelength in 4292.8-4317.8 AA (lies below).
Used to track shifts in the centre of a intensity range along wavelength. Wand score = 2.1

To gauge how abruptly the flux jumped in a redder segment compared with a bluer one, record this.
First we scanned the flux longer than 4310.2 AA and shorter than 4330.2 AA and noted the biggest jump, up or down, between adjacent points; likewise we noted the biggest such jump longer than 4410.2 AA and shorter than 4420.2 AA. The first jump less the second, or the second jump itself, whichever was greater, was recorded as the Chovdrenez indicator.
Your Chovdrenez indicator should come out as 1.3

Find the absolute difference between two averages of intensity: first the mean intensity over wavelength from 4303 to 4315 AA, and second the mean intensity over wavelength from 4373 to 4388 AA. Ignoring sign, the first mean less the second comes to 1.9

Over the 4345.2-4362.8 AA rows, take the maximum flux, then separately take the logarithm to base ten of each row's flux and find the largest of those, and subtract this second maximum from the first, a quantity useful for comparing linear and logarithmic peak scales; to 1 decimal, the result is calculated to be 11.1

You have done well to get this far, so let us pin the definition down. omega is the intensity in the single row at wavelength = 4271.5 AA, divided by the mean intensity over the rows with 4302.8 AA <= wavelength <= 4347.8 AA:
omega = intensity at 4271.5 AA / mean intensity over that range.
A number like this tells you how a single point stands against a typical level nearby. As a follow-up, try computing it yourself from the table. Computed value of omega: 0.77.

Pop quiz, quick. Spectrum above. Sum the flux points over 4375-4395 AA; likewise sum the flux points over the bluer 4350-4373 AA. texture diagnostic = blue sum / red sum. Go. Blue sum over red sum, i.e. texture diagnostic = 1.3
